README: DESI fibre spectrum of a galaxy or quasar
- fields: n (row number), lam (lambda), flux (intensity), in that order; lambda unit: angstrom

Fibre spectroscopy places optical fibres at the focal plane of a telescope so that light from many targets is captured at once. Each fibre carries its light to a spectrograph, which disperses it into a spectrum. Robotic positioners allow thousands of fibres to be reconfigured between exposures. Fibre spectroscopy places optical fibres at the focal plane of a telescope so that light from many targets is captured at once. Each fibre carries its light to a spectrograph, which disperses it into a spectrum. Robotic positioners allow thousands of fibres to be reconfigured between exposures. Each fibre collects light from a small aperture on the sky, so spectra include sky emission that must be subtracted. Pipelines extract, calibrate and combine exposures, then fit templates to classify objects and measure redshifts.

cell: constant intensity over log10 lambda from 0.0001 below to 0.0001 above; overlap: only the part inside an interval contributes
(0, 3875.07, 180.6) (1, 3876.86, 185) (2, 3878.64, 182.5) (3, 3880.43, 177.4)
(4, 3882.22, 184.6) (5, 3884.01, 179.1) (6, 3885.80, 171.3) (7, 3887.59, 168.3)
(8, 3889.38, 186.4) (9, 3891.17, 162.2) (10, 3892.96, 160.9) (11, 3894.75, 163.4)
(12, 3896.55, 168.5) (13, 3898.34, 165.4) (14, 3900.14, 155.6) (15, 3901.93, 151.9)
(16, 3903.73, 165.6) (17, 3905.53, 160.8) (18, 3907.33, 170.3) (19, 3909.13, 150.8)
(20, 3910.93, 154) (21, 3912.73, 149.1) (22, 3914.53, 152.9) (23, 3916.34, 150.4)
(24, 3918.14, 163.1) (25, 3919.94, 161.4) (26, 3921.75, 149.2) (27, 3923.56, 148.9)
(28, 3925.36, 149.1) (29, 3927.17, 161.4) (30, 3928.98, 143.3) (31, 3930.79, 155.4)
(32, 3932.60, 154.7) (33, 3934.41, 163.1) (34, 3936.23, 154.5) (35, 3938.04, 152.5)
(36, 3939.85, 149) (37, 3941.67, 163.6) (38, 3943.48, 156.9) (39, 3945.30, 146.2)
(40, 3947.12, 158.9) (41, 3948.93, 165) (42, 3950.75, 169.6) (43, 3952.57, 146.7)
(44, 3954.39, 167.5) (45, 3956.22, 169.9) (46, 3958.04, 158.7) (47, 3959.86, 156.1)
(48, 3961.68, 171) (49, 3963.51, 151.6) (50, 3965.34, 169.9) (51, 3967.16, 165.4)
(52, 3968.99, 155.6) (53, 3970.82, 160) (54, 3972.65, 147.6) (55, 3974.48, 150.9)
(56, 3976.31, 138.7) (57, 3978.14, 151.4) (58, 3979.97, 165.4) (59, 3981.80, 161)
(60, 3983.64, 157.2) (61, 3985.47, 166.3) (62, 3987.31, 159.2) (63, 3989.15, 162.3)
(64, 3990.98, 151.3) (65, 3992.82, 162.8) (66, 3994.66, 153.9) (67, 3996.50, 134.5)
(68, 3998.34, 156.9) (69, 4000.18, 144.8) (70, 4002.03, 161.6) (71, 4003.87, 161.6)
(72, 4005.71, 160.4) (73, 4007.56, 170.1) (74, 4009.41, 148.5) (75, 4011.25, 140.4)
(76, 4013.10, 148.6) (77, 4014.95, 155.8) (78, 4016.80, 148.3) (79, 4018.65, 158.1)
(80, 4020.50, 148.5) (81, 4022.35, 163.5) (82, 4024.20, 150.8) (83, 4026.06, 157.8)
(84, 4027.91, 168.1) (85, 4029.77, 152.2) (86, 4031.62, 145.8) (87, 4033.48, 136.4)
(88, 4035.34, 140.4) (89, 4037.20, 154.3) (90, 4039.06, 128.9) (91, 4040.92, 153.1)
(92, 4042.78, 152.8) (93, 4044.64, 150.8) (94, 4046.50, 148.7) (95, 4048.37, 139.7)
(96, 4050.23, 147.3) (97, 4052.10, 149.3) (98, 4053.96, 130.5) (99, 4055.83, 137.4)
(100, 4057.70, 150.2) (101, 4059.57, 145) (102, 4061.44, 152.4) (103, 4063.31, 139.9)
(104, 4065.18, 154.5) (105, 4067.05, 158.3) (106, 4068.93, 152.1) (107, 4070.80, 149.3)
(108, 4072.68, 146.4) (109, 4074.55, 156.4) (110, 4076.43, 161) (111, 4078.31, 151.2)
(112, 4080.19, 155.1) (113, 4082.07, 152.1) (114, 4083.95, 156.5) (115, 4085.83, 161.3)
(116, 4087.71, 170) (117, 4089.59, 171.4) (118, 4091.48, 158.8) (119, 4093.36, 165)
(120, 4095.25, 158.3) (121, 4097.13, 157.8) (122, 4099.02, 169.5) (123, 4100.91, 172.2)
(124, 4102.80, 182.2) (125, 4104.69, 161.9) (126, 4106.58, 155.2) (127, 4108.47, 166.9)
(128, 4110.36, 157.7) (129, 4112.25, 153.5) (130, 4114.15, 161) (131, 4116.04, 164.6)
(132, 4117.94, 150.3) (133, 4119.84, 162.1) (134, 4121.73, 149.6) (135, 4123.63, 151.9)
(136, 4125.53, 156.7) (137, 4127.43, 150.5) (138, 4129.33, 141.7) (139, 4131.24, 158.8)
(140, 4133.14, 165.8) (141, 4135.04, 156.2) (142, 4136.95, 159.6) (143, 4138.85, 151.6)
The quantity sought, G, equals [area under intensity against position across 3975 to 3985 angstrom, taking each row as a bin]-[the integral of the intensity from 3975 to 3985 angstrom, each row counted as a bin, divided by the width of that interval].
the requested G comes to 1397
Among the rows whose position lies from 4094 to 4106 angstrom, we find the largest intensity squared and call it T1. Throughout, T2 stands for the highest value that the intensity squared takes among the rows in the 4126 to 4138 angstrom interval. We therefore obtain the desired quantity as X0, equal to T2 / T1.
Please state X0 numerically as 0.83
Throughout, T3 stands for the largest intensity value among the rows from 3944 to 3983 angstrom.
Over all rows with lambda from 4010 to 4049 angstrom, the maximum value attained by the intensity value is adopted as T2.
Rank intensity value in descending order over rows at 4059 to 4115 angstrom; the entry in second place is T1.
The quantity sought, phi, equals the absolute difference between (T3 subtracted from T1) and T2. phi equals 167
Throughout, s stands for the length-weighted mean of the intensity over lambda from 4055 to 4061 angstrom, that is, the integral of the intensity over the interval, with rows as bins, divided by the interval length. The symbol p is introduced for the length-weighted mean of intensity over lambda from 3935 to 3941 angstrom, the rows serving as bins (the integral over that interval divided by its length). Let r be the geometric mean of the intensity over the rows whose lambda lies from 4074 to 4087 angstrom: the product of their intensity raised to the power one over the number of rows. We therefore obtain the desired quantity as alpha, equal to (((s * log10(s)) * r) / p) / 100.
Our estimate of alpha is 3.2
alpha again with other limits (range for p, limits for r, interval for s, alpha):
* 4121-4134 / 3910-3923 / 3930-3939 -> 3.4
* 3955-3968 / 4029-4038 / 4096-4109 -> 3.3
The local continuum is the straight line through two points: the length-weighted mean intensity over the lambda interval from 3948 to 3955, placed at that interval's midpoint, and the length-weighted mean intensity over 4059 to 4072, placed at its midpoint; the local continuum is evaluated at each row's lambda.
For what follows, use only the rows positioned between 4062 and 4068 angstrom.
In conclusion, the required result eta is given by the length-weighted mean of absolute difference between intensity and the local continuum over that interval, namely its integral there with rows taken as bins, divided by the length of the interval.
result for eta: 7.3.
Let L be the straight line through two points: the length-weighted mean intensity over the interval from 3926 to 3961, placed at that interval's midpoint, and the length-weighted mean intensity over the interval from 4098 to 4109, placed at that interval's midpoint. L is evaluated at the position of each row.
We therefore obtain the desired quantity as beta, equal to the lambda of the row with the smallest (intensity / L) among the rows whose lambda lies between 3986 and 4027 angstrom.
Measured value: 3996.50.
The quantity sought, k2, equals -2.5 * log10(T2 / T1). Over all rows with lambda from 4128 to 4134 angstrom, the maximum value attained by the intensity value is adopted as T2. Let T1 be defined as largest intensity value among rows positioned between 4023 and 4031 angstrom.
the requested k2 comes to 0.015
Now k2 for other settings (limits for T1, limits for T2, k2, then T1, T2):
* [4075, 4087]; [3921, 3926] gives 0.085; 161.3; 149.2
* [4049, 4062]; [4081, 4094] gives -0.128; 152.4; 171.4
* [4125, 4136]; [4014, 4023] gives 0.015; 165.8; 163.5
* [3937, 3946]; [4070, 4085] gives 0.017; 163.6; 161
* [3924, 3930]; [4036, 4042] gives 0.049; 161.4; 154.3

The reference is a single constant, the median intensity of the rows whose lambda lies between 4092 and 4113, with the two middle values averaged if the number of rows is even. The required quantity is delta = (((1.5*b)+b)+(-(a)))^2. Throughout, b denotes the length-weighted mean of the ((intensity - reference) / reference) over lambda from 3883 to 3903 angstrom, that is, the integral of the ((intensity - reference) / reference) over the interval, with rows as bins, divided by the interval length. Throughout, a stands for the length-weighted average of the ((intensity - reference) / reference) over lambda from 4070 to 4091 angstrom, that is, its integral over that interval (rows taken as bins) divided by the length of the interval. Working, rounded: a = -0.028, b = 0.03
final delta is 0.010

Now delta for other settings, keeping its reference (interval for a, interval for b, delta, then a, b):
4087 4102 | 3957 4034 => 0.014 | 0.022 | -0.04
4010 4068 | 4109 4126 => 0.000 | -0.082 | -0.03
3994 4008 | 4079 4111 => 0.004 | -0.043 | 0.01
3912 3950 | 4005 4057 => 0.022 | -0.044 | -0.08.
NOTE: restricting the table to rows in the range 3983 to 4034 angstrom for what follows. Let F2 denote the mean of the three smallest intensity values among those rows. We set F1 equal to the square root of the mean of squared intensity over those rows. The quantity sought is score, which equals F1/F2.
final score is 1.13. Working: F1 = 155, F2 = 137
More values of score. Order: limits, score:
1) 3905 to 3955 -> 1.07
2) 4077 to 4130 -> 1.08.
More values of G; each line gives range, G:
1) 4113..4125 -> 1722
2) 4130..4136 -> 796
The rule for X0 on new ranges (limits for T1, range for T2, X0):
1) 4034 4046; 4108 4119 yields 1.17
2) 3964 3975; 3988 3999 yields 0.92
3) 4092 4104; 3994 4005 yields 0.79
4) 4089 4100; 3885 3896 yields 1.18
